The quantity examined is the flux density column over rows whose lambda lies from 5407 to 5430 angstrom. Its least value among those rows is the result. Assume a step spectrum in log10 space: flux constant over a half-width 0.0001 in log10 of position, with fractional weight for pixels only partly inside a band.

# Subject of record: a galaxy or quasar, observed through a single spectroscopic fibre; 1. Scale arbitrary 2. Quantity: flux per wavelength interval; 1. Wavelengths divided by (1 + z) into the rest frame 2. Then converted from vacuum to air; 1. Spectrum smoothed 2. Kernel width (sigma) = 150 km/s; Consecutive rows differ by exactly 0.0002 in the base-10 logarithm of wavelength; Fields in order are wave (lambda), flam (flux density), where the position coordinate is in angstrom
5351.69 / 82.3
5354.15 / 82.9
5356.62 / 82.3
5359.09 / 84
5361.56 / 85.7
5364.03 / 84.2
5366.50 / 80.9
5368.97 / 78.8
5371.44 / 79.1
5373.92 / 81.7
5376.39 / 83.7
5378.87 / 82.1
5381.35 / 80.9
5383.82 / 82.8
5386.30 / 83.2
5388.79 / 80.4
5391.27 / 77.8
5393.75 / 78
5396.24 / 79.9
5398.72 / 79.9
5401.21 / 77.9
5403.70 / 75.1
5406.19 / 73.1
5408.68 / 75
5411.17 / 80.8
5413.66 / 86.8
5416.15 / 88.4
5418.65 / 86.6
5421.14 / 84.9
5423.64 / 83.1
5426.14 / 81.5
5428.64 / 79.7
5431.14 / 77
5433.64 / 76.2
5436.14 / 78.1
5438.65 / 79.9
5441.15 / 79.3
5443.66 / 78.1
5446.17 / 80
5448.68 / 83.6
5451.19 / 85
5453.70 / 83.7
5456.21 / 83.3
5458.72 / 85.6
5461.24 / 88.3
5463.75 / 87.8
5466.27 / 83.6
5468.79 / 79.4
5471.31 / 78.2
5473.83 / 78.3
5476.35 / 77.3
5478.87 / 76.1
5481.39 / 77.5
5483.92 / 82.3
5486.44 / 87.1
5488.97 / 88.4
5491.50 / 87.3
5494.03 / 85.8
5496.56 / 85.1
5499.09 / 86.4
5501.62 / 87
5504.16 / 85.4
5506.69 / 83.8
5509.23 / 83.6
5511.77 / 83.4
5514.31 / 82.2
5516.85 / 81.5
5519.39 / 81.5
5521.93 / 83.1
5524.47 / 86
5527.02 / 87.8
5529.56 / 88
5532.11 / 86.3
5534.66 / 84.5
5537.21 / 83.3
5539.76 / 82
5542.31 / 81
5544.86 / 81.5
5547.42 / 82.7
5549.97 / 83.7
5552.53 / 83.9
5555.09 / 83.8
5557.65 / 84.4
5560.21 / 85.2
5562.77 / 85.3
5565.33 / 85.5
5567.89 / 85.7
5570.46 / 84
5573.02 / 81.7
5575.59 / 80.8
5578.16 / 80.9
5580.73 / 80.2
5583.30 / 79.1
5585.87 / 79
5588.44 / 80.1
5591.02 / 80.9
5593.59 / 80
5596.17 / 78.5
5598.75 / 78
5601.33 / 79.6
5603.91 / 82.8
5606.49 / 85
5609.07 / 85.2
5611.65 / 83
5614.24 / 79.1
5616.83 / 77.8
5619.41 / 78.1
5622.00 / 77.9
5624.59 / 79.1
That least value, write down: 75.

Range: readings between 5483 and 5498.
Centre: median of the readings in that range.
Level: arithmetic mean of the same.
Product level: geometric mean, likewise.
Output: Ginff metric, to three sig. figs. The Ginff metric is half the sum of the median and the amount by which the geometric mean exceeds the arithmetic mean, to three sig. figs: 43.2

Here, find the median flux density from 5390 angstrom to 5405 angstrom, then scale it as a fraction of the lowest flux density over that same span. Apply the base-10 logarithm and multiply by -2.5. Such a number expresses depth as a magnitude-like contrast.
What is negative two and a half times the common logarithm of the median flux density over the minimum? -0.040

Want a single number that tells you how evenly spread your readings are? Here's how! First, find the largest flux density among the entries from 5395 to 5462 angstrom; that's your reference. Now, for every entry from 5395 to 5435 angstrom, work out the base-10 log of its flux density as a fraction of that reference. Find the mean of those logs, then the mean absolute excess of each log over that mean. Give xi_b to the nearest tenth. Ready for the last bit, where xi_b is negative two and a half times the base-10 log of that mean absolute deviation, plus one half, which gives 4.8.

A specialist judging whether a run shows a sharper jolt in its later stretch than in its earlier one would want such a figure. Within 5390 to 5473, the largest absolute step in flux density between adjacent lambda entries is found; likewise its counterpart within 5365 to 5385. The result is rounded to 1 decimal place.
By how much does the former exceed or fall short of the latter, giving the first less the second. 3.4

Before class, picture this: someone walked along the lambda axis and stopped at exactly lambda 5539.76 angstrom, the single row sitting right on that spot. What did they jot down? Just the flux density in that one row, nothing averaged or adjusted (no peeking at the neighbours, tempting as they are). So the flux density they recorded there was 82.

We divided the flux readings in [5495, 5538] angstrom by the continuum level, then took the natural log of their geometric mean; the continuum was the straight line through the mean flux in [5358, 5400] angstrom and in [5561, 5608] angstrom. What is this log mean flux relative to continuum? 0.038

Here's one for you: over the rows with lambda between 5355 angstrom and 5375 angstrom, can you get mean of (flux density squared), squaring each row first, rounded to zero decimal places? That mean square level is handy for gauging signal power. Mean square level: 6744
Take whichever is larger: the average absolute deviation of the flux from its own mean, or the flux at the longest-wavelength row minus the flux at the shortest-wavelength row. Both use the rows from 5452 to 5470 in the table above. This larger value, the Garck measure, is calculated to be 2.3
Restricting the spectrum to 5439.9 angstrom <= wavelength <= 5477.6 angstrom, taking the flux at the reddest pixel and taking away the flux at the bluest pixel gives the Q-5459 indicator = -2.0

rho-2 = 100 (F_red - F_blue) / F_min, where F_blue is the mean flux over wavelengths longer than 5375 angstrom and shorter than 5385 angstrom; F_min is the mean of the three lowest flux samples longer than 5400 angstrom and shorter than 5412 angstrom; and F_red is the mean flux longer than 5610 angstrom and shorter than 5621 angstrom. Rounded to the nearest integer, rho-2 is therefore -4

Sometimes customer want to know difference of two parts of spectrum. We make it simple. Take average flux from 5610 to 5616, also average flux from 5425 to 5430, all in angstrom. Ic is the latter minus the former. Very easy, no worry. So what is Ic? -0.5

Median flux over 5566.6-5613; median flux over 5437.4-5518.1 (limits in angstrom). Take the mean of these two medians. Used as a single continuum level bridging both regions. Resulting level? 82.2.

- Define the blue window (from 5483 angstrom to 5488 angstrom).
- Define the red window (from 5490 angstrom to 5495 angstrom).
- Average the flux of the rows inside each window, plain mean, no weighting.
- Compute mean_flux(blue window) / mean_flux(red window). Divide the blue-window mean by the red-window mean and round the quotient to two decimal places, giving 0.98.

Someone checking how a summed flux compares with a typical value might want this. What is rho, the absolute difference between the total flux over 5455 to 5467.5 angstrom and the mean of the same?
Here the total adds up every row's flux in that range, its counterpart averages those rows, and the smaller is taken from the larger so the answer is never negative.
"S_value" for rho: 343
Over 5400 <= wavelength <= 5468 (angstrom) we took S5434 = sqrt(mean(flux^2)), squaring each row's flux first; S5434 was 81.7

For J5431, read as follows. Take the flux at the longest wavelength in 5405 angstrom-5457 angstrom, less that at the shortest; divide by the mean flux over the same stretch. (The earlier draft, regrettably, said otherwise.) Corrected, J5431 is 0.13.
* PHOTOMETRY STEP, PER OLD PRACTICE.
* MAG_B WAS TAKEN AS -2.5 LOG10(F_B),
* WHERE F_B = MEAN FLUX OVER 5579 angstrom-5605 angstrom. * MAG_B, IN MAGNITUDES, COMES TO -4.76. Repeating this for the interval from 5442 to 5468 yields -4.81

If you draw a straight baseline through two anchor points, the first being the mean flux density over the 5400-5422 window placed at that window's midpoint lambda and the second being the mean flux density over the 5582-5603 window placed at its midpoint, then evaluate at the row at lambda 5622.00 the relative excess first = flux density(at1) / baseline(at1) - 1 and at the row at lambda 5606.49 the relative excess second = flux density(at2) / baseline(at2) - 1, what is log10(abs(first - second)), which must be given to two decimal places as -1.06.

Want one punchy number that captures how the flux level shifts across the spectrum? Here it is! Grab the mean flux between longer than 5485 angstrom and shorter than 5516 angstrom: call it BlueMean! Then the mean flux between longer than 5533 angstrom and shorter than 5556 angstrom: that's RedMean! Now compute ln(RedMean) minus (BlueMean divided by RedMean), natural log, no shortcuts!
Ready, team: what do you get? 3.39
